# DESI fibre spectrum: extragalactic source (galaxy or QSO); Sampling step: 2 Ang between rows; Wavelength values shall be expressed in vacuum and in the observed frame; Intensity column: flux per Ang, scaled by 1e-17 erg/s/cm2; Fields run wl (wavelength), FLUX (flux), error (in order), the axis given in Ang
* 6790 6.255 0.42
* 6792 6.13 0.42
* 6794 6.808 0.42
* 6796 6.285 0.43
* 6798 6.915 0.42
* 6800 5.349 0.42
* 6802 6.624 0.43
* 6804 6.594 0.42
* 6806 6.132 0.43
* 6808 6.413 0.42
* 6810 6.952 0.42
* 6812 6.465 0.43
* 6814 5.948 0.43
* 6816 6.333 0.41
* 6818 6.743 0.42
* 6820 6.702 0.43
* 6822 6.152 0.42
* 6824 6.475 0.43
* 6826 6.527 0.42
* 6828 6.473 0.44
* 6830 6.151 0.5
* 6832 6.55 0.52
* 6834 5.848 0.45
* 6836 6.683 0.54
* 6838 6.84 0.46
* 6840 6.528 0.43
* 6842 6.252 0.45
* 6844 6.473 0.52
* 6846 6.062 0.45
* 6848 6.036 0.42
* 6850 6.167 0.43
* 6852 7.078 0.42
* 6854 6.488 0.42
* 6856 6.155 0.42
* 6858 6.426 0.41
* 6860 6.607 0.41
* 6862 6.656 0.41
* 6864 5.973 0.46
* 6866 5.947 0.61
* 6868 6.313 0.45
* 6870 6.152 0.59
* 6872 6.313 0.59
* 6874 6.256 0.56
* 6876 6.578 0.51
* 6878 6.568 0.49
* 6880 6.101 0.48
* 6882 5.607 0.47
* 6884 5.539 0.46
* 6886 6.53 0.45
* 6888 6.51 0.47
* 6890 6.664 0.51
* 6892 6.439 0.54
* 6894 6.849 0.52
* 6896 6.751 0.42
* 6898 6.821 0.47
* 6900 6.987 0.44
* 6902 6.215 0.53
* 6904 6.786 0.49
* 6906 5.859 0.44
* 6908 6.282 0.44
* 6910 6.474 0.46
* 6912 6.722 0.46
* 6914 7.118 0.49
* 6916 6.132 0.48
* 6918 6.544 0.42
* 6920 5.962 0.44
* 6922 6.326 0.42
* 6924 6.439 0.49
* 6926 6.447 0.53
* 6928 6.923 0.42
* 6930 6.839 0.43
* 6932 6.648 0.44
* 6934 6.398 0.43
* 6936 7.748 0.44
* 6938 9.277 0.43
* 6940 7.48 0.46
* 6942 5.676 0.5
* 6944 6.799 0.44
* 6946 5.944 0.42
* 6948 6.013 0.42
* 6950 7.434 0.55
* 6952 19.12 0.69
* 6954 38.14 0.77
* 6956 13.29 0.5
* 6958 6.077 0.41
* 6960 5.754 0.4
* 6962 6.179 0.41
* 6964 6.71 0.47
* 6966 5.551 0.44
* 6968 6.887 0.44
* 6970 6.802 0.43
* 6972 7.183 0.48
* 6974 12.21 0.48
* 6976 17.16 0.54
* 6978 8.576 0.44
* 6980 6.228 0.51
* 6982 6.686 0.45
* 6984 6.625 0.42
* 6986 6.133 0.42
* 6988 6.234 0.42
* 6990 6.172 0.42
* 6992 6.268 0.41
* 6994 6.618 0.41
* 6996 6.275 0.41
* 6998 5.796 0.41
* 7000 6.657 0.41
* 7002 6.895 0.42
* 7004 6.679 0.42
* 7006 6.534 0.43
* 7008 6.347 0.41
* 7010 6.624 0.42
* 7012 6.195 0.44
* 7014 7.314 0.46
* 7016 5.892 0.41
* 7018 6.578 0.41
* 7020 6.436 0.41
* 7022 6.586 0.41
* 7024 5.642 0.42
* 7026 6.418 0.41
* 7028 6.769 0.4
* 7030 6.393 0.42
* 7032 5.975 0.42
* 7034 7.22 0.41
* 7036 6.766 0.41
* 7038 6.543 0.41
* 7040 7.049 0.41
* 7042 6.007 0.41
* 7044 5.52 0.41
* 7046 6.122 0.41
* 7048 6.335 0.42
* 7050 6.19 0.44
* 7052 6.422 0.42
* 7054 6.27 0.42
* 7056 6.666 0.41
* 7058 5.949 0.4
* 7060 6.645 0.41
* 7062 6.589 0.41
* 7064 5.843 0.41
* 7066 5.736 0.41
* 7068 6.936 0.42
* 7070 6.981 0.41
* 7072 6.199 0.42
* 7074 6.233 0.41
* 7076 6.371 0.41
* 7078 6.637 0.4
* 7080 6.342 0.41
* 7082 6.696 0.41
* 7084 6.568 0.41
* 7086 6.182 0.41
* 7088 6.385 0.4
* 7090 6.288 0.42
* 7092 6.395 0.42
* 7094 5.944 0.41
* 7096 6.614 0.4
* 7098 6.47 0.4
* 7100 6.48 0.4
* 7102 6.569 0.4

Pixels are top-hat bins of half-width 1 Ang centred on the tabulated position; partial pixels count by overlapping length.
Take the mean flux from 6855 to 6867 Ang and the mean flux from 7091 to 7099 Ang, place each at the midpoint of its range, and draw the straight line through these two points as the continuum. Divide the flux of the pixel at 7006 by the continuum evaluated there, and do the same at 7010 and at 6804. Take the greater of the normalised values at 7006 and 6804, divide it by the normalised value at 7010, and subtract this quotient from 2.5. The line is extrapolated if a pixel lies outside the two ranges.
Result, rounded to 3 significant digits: 1.50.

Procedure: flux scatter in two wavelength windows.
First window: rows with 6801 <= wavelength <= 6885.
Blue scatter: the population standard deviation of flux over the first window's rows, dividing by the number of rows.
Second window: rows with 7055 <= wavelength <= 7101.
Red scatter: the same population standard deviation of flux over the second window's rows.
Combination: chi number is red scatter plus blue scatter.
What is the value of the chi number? 0.65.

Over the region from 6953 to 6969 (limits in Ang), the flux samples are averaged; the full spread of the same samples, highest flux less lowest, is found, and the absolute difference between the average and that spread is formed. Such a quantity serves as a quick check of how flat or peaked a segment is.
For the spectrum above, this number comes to 22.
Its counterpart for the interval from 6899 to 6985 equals 24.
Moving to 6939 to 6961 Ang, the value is 21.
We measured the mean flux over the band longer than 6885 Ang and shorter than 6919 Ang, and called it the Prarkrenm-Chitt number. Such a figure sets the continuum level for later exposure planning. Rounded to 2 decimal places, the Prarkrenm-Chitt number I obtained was 6.57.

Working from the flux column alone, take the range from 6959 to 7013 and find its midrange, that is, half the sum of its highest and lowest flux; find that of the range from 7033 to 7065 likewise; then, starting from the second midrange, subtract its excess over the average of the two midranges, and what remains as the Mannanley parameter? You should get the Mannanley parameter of 8.9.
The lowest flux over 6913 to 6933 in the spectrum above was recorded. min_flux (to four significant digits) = 5.962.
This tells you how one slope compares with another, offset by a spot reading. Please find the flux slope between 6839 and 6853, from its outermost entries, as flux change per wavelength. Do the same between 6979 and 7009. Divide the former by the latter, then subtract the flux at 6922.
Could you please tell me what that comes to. 4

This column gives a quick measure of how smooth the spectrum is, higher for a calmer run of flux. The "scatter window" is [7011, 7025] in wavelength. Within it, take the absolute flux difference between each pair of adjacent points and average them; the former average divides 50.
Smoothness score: 67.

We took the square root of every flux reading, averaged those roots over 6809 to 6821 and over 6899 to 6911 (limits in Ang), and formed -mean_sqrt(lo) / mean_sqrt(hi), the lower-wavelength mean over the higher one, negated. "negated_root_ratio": -1.007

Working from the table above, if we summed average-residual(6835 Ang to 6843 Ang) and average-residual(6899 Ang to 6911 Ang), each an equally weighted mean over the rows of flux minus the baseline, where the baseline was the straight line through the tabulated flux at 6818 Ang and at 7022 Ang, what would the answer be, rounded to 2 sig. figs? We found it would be -0.39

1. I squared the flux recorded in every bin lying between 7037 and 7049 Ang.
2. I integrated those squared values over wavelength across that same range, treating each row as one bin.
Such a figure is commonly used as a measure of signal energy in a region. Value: 473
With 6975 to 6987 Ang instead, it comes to 1066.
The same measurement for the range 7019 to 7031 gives 489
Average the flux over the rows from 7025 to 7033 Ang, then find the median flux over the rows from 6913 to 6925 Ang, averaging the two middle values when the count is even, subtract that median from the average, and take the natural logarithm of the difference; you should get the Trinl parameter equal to -5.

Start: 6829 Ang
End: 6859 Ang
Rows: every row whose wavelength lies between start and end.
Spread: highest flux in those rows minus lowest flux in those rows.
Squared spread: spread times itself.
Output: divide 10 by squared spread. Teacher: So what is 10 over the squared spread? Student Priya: 6.6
